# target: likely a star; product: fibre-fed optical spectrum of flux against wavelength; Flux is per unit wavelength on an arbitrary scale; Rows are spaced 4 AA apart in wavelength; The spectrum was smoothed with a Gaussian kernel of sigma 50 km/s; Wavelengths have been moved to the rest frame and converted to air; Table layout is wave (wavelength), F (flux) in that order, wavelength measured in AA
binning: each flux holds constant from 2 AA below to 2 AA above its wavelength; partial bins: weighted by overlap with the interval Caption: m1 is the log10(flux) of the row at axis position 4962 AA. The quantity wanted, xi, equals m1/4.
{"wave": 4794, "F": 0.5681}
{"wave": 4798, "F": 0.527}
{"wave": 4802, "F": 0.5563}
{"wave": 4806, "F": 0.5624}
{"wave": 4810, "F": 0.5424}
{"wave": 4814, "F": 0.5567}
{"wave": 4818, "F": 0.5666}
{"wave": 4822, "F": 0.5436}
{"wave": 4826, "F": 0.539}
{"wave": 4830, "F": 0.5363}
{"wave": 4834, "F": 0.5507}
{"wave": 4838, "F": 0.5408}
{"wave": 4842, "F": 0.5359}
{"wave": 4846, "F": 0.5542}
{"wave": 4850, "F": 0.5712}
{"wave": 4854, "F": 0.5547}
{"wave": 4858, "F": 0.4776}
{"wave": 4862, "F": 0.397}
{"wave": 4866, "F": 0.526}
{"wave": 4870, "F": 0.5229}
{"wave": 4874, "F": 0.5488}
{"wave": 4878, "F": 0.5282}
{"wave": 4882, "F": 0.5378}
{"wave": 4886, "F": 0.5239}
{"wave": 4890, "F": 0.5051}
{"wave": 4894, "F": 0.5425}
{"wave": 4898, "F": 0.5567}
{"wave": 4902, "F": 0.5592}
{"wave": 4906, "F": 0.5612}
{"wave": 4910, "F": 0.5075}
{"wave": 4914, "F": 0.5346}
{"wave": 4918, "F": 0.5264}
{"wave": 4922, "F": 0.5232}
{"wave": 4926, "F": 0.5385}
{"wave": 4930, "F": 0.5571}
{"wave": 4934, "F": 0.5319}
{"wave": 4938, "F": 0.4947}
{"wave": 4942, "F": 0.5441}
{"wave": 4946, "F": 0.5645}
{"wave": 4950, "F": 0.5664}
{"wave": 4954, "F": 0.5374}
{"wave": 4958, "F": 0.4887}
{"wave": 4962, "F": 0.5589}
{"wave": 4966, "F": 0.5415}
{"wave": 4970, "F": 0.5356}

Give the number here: -0.063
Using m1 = -0.253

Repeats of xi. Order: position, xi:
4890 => -0.074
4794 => -0.061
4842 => -0.068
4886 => -0.070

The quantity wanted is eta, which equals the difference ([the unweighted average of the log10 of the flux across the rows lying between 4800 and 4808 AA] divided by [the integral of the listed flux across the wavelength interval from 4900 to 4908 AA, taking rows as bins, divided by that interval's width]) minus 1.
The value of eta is -1.45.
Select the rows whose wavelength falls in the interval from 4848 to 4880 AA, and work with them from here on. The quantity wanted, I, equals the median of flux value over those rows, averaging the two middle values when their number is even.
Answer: 0.527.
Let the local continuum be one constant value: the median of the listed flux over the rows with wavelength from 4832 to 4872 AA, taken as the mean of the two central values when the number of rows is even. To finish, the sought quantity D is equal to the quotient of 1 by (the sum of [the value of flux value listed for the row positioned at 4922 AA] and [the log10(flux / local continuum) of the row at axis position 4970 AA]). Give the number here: 1.92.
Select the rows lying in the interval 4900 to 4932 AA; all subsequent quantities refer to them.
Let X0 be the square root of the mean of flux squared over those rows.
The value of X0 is 0.539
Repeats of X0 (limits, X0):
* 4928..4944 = 0.532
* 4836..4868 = 0.522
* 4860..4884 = 0.513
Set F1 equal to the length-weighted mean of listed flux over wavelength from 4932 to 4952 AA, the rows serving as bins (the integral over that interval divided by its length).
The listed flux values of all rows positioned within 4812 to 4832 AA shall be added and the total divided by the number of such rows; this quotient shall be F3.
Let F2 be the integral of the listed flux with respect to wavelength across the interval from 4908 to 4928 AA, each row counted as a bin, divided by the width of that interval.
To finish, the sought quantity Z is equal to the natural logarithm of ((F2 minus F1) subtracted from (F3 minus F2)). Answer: -3.3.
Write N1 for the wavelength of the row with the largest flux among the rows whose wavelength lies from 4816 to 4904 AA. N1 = 4850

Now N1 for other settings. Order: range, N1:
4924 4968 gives 4950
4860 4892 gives 4874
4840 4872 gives 4850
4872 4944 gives 4906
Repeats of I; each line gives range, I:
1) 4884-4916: 0.539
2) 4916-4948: 0.535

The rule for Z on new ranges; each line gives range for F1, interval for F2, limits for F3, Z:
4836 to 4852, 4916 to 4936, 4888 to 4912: -4.0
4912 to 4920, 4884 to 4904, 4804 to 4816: -4.7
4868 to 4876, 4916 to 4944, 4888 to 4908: -4.0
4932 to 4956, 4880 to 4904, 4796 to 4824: -4.2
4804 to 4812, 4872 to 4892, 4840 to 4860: -3.4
